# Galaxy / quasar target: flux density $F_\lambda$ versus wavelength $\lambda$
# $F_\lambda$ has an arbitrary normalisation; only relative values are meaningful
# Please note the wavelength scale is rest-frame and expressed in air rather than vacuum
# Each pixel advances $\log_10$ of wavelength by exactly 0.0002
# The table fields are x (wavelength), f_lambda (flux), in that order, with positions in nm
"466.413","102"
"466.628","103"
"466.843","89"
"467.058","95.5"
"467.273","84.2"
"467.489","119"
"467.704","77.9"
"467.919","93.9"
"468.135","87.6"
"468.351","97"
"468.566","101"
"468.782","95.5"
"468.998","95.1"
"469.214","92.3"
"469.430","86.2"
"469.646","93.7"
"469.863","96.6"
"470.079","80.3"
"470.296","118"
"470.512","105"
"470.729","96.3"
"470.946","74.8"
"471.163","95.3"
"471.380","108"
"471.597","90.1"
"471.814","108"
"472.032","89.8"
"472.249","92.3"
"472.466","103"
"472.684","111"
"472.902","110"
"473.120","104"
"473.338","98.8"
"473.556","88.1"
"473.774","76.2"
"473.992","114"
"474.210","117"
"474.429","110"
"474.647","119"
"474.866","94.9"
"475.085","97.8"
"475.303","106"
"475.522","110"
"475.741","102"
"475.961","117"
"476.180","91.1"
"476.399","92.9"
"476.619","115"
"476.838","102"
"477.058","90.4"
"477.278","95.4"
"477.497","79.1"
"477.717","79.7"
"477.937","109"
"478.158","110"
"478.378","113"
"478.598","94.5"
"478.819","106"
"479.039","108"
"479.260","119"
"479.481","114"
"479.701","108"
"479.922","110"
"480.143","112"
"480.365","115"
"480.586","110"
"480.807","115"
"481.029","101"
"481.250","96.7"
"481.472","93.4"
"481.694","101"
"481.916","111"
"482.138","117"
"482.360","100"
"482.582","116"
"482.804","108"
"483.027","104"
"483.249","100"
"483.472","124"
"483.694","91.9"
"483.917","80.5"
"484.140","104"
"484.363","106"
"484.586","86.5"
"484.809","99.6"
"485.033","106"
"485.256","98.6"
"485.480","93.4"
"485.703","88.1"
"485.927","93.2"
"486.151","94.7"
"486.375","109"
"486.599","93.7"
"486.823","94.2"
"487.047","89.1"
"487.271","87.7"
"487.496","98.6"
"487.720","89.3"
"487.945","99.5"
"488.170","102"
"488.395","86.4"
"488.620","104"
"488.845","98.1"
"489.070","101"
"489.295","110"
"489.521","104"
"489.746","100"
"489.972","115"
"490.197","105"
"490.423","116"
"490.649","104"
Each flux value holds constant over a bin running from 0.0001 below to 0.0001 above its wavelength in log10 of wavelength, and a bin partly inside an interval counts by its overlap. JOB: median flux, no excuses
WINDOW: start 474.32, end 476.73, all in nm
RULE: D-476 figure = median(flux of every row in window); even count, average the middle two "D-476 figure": 106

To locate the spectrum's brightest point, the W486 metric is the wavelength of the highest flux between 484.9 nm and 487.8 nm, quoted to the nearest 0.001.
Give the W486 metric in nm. 486.375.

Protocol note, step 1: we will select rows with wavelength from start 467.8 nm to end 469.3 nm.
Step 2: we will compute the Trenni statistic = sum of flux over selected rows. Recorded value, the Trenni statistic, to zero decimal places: 662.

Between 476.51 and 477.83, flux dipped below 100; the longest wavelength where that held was 477.717 nm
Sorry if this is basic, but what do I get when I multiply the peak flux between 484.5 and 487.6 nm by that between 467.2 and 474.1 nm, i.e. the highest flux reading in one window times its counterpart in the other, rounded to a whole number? 12971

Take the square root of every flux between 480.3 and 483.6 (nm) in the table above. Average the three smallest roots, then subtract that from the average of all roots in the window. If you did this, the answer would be 0.5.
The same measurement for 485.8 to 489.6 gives 0.5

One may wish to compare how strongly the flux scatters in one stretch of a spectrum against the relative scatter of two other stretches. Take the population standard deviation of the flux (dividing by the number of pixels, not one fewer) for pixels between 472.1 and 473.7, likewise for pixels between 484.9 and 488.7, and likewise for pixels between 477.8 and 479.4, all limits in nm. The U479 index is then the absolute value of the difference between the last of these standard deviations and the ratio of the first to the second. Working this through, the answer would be 5.7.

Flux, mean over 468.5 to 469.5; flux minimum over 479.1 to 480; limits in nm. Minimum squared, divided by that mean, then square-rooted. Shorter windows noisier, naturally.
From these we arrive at 11.1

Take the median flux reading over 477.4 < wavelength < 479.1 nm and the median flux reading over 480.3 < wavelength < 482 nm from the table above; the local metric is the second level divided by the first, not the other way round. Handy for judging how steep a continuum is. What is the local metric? 0.99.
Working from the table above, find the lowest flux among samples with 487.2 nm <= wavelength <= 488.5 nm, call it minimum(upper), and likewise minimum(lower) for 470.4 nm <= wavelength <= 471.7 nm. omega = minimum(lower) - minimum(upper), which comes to -12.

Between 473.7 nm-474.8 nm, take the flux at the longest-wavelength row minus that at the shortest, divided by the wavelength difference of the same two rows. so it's 49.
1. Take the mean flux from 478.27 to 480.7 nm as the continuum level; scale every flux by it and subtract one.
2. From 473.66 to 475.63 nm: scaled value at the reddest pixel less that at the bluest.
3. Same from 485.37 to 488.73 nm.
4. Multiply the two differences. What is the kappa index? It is 0.03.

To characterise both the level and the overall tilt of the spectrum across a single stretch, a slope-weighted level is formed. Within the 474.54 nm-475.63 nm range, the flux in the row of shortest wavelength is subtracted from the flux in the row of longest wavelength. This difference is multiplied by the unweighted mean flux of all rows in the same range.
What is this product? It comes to -950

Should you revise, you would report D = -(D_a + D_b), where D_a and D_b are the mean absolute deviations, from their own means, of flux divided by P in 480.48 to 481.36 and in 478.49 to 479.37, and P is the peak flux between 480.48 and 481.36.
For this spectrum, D -0.117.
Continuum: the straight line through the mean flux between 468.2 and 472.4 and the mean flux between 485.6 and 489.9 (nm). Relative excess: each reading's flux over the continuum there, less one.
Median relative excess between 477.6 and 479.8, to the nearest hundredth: 0.13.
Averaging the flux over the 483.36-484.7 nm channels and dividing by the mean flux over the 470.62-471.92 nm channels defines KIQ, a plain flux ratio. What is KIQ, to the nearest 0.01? 1.04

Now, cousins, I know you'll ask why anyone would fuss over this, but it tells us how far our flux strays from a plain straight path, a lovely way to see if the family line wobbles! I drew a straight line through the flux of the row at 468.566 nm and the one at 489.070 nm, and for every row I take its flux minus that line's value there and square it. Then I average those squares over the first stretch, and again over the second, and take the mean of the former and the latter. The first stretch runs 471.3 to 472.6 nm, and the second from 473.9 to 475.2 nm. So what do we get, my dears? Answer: 108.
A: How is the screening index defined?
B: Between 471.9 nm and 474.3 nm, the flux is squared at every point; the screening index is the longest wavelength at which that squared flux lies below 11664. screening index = 473.774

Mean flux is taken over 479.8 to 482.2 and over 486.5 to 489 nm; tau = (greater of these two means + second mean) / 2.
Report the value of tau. 101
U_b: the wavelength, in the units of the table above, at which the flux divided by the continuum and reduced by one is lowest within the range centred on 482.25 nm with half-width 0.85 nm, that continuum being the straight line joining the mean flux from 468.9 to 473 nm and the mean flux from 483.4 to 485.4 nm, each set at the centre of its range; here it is 481.472 nm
